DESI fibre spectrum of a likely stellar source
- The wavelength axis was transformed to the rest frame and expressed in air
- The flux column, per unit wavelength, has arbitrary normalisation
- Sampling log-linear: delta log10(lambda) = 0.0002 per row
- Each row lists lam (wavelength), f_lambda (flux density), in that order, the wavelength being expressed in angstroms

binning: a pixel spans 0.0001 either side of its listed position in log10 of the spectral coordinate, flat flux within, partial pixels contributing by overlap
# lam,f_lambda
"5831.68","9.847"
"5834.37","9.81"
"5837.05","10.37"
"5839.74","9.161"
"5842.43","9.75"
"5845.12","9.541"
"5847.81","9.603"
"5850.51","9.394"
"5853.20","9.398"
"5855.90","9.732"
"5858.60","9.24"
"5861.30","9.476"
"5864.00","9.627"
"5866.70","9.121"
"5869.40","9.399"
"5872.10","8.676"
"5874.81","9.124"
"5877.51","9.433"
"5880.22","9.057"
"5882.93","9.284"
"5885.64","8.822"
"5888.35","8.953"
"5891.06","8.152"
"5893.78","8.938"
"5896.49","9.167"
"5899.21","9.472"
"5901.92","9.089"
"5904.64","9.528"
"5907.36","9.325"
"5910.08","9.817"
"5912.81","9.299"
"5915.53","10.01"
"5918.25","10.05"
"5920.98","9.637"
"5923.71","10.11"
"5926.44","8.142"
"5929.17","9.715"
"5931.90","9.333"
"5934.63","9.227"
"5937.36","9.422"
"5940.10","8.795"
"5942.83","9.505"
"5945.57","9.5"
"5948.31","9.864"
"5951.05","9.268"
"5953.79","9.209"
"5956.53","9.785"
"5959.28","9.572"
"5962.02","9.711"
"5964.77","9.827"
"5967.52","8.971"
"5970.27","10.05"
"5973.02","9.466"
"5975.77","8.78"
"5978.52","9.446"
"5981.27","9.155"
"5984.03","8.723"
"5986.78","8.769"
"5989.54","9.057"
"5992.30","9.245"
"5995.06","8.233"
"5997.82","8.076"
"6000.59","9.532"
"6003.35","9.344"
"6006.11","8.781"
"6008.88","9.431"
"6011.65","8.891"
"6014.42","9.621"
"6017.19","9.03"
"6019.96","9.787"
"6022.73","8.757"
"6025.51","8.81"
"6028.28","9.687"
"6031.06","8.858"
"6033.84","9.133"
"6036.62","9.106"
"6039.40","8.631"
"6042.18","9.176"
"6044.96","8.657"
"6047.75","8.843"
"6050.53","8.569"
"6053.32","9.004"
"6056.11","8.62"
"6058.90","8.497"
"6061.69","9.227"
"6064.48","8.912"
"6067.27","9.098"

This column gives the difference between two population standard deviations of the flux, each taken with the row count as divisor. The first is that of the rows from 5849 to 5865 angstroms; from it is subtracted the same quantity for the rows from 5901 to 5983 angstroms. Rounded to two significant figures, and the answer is -0.26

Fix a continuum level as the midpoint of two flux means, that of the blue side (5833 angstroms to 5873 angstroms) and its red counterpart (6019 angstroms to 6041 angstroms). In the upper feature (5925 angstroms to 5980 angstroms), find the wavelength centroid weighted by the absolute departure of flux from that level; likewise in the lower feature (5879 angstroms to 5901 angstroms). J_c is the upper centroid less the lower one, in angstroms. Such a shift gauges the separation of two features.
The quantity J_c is 62.0 angstroms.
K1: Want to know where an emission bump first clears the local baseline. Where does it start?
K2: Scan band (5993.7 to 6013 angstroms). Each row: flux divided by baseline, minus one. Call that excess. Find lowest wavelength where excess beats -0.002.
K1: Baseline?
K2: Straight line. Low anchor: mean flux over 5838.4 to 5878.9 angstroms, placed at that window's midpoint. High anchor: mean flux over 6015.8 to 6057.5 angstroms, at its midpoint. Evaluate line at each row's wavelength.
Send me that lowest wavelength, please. 6000.59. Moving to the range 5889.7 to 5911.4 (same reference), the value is 5899.21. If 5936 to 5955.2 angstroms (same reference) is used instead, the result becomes 5937.36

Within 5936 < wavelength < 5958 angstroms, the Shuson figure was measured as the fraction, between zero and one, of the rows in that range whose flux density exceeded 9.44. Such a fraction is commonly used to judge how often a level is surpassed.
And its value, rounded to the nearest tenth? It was 0.5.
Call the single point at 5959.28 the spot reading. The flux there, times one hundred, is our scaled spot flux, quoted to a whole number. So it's 957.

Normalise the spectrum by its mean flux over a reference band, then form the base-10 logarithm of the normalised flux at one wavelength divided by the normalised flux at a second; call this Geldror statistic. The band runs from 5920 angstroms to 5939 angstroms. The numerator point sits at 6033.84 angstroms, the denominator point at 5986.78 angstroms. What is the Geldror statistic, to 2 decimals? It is 0.02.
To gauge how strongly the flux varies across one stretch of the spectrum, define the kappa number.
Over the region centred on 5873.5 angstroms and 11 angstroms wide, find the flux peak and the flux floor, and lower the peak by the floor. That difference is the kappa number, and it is 0.76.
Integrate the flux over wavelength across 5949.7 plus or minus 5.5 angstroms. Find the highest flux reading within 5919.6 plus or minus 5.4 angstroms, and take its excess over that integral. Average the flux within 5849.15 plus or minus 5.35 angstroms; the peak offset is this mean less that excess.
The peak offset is 103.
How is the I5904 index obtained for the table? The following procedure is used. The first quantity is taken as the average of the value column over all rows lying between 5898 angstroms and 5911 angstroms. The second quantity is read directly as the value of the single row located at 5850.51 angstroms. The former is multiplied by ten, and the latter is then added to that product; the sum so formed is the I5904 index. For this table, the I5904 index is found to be 104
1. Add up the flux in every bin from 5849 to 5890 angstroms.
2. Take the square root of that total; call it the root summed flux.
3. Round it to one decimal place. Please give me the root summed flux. 11.8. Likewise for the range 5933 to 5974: 11.9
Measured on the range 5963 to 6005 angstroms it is 11.7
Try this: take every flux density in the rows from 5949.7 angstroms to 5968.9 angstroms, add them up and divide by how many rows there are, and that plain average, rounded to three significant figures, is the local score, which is 9.48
